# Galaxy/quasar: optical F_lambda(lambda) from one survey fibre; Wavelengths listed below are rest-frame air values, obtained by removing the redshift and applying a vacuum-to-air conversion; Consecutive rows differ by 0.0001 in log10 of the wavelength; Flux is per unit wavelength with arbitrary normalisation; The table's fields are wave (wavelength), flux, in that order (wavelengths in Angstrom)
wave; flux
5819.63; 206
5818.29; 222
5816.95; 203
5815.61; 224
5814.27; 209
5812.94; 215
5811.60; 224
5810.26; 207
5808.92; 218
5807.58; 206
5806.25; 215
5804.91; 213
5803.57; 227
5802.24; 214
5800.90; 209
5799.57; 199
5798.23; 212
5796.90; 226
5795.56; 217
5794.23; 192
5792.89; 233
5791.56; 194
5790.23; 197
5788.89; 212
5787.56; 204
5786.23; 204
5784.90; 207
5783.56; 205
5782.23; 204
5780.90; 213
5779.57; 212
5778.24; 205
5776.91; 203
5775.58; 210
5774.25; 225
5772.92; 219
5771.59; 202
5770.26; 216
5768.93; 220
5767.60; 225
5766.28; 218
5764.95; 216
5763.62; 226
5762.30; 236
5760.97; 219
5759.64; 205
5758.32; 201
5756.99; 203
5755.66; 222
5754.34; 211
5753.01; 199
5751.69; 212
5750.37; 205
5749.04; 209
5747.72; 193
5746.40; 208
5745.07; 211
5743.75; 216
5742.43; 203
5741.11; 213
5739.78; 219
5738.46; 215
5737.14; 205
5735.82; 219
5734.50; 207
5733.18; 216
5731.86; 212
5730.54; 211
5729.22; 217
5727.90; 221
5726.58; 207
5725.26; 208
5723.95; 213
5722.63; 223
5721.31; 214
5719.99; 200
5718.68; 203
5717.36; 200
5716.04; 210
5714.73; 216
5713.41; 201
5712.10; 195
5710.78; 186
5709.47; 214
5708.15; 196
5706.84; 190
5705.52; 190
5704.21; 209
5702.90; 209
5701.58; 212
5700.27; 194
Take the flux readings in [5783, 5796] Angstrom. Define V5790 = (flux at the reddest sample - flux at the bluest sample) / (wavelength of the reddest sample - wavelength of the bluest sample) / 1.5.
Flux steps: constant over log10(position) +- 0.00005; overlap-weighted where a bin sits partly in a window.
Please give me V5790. 0.7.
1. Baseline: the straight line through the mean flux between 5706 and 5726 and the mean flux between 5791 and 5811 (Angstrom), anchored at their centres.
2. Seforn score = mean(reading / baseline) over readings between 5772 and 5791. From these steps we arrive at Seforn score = 0.99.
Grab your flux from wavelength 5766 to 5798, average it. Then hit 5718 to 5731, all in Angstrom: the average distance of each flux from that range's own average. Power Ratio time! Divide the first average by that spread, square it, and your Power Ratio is 1278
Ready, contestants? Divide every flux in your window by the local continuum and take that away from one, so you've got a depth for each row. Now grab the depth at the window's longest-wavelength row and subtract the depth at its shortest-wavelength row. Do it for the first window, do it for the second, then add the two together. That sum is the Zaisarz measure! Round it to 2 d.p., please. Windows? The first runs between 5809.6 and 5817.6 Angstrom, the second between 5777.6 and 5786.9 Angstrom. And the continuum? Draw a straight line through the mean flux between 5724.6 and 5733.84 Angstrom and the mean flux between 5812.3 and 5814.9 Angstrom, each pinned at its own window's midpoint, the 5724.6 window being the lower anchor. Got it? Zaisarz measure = 0.02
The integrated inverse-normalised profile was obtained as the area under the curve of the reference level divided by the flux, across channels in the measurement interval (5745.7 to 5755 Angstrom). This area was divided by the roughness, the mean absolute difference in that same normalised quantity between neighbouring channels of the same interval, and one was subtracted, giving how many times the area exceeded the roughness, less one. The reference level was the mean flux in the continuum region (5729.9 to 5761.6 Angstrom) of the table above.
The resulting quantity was 167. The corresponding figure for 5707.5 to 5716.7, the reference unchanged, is 135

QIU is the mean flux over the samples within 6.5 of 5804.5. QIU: 212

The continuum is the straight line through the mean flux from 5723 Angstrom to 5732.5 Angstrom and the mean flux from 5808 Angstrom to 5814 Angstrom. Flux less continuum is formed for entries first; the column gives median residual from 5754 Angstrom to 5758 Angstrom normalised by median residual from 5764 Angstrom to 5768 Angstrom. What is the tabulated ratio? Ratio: -0.7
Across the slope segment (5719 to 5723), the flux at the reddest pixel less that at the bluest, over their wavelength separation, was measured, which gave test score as 9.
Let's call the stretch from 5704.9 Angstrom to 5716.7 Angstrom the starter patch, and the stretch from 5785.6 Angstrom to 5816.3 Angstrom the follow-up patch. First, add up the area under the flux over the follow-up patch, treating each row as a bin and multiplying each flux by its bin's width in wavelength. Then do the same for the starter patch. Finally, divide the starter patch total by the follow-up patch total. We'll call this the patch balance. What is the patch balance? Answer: 0.36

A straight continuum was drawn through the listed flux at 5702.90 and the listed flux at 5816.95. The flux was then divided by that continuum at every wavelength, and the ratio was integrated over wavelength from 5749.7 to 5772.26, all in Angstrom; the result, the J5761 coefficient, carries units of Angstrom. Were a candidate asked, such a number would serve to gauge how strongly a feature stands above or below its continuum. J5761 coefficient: 23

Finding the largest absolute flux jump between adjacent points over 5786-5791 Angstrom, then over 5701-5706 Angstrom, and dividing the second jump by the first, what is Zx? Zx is 1.3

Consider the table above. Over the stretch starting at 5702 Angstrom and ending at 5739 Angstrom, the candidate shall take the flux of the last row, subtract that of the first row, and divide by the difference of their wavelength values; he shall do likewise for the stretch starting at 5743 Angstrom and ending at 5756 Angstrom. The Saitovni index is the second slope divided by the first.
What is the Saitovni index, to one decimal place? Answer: 3.0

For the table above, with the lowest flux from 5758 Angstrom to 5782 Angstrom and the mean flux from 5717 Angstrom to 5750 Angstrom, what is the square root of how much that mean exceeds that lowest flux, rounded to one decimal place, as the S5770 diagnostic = 3.1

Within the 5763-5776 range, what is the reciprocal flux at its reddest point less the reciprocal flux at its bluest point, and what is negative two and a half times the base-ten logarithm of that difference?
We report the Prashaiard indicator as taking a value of 8.7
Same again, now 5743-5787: 8.9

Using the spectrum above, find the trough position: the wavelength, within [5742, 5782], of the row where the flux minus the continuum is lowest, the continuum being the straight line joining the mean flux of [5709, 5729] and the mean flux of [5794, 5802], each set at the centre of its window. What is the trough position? 5747.72 Angstrom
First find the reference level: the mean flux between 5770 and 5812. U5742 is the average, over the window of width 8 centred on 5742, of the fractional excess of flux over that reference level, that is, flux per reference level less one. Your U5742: 0.010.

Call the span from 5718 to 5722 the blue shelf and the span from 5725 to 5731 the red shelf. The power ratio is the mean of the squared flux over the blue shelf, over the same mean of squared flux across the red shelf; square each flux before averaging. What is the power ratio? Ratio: 0.93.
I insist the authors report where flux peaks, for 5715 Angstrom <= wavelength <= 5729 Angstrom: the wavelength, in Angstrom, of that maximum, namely 5722.63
